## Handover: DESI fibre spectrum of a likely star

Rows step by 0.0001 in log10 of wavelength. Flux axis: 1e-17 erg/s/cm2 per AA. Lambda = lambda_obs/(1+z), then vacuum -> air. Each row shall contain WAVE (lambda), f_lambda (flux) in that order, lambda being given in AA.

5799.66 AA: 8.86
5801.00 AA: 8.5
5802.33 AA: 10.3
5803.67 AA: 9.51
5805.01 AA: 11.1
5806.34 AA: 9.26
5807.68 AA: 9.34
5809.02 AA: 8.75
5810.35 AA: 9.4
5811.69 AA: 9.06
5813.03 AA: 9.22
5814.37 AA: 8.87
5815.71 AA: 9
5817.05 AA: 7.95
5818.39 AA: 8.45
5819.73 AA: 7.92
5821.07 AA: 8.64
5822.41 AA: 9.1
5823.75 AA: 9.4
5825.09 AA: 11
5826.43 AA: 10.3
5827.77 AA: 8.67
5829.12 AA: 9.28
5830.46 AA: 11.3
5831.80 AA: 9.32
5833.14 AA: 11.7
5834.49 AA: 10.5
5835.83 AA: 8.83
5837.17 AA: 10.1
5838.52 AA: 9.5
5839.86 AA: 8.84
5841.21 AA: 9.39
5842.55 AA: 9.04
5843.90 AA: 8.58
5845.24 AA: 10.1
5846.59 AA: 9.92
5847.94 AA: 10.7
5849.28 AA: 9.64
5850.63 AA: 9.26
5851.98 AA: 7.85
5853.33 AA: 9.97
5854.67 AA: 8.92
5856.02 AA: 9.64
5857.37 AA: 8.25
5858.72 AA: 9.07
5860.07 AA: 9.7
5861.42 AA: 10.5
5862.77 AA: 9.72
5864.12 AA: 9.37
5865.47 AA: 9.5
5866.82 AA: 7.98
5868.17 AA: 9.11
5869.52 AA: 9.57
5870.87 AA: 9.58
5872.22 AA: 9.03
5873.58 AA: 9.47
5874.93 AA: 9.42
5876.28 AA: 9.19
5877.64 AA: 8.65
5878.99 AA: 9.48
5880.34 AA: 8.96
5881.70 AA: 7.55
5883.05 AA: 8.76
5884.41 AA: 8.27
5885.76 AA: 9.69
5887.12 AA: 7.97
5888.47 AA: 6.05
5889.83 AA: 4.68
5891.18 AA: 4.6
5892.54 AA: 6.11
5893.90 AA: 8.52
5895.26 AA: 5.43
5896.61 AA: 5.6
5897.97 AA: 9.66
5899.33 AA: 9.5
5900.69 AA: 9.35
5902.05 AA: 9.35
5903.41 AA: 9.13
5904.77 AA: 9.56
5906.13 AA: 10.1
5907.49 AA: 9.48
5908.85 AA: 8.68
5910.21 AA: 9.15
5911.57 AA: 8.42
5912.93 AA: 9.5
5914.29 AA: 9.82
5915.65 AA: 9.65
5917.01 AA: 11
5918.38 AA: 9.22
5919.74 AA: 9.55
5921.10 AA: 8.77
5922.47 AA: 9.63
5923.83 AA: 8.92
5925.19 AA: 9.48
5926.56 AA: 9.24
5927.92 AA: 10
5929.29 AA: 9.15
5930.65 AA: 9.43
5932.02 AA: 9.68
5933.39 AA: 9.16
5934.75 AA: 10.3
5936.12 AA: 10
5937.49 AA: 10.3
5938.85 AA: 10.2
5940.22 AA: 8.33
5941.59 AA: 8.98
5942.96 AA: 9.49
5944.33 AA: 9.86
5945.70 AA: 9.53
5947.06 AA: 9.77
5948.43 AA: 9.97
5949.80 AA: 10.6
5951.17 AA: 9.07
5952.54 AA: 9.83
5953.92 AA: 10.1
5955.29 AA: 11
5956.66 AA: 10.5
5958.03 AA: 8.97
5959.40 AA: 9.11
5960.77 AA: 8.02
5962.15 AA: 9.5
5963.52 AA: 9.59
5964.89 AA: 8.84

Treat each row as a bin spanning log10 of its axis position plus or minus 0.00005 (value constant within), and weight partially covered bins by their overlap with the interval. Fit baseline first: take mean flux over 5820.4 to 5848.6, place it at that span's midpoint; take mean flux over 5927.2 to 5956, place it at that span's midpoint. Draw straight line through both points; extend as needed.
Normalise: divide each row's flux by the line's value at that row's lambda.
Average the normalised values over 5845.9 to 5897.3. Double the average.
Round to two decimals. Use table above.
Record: 1.76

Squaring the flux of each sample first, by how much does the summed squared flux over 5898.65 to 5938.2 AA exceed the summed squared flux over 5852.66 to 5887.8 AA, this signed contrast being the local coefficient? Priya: 448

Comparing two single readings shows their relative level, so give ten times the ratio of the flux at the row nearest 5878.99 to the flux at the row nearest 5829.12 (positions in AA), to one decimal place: 10.2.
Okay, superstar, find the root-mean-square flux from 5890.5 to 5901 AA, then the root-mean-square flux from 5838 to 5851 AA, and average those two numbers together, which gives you 8.6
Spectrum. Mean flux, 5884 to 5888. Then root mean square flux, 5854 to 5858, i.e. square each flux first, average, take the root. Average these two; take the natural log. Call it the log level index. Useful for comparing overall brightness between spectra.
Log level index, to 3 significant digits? 2.17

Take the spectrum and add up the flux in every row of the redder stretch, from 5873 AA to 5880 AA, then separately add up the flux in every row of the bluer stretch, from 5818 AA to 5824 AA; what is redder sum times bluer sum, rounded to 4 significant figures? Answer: 2011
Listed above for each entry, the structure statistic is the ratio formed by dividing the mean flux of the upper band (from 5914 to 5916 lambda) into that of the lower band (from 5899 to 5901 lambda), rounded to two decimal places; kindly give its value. 0.97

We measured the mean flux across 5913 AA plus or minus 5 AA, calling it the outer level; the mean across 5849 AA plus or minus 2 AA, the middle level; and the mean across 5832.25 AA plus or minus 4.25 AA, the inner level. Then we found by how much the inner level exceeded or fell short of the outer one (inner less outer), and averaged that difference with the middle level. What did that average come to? 5.3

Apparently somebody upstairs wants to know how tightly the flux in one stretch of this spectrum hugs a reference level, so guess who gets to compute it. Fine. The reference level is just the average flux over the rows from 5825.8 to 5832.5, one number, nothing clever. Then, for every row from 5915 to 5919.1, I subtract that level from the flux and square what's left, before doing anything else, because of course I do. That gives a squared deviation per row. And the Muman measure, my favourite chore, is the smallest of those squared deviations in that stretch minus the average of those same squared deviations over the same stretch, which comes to -0.6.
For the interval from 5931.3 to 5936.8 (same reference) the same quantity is -0.2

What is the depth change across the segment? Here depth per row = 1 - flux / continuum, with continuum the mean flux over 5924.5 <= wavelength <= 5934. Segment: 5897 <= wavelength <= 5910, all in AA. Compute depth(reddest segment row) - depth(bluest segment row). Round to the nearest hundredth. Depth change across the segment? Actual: 0.10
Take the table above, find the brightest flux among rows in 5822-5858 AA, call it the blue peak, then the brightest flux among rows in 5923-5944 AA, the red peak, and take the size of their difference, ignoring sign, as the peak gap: 1.4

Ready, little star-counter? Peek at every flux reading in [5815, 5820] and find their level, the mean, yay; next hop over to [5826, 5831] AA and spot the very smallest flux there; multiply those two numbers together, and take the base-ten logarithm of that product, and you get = 1.86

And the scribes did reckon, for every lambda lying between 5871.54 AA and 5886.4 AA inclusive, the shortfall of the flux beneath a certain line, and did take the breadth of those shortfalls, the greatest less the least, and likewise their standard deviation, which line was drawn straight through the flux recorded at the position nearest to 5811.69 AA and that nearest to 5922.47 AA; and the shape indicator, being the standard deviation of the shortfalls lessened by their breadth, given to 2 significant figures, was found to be -1.5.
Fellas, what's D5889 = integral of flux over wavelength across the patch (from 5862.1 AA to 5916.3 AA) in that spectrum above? 466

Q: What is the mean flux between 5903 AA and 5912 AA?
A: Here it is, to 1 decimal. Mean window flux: 9.2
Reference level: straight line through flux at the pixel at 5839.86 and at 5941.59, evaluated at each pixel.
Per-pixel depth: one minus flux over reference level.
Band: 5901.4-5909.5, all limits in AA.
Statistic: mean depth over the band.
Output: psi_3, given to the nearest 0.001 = -0.051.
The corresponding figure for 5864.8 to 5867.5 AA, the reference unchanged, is 0.015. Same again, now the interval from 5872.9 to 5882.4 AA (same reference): -0.008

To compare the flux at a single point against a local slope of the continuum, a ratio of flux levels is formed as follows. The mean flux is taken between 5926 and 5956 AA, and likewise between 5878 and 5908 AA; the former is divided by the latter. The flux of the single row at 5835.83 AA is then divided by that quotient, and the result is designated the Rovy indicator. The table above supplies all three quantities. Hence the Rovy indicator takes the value 7.3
